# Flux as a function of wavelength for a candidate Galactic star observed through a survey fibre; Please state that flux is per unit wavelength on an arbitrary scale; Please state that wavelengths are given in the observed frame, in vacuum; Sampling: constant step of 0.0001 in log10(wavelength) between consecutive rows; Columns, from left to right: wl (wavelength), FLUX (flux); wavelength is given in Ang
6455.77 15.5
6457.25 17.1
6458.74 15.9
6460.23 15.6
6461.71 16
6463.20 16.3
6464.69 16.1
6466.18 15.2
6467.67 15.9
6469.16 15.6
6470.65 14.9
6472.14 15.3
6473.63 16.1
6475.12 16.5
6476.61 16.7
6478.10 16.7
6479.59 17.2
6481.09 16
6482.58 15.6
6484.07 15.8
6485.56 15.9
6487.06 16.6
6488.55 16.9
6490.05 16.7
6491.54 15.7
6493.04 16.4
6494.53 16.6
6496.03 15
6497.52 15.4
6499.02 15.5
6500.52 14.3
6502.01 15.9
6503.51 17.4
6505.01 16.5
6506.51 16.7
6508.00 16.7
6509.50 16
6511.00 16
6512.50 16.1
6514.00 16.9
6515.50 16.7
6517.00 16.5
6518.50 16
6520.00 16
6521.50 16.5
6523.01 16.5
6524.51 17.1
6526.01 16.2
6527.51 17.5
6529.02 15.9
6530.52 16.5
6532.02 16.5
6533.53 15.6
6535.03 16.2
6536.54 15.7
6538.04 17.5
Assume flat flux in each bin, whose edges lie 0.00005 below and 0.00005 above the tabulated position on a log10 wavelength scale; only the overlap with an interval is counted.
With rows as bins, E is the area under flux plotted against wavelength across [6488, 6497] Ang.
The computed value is 146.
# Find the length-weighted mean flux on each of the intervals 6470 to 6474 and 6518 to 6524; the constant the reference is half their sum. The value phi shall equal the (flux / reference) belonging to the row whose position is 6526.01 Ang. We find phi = 1.02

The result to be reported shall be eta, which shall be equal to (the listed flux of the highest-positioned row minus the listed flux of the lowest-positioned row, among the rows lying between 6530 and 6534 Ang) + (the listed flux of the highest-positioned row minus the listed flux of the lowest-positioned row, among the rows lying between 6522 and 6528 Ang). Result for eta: 0.1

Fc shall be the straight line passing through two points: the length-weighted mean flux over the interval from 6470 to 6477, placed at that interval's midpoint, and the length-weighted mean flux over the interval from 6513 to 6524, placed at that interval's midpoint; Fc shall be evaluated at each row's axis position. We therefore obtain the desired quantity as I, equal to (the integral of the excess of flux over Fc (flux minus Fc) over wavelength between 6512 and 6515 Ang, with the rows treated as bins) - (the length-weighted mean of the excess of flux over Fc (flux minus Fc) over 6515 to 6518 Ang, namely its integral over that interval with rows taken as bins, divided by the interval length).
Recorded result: 0.4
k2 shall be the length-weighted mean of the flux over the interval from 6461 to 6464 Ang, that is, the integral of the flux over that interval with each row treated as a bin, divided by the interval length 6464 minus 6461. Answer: 16.1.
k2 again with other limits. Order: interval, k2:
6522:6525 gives 16.7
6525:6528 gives 16.8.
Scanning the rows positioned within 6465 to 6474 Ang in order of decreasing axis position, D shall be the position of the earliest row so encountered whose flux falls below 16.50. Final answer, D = 6473.63 Ang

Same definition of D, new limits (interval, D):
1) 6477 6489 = 6485.56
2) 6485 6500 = 6499.02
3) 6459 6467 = 6466.18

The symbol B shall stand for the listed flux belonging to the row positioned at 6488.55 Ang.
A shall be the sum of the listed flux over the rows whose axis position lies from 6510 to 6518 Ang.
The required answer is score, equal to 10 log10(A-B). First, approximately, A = 82.2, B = 16.9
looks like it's 18.1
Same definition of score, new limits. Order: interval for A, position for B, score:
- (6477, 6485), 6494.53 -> 18.1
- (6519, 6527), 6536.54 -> 18.2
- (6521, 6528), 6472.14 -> 18.4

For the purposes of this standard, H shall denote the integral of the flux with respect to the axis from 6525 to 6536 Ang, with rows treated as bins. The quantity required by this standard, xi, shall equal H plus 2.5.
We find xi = 182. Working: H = 180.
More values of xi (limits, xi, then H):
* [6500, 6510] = 165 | 163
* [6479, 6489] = 165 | 163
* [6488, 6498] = 164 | 161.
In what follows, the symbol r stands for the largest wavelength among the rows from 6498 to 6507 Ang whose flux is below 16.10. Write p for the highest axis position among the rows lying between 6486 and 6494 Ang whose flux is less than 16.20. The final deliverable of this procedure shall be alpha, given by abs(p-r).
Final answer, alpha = 10.5 Ang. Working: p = 6491.54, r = 6502.01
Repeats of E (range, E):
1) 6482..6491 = 146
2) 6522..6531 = 149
